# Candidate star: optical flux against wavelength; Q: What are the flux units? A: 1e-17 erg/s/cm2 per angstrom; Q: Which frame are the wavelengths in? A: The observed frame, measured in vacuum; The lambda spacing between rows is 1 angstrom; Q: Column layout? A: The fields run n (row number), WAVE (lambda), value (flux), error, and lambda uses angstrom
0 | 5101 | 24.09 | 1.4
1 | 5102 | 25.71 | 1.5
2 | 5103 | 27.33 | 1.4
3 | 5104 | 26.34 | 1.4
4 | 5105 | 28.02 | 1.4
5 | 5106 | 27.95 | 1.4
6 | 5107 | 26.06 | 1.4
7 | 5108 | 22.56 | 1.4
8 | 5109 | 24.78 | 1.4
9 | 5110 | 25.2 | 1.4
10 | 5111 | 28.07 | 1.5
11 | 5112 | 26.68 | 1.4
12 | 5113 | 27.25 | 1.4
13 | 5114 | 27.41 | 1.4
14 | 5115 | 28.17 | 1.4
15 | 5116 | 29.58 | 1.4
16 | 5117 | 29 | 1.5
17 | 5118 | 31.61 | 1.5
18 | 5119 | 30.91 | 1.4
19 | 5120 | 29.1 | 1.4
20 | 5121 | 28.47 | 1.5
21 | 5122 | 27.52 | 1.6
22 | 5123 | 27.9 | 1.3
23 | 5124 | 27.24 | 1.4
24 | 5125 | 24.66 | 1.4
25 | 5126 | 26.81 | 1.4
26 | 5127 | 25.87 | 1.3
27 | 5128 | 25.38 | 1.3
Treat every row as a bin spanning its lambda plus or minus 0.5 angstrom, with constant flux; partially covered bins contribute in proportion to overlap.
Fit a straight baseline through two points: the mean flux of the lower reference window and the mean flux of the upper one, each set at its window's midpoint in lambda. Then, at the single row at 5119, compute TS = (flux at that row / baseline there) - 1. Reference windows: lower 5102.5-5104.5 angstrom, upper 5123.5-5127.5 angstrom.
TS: 0.173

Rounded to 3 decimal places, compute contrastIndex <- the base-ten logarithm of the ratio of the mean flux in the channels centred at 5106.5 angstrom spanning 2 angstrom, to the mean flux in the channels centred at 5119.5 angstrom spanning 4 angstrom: -0.046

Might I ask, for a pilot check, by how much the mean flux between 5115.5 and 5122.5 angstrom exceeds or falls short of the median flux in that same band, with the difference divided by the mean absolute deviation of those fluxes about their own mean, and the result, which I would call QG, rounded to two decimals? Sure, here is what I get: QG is 0.33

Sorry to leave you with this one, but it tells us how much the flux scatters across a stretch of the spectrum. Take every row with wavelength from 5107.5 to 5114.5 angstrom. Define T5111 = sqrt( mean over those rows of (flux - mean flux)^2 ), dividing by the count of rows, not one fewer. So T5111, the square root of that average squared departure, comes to 1.8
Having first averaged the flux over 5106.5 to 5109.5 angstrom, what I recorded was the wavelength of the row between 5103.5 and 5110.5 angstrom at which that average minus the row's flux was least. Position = 5105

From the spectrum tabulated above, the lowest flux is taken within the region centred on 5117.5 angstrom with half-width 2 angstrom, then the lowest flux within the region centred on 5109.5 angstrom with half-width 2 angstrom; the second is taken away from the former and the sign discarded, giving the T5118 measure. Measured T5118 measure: 6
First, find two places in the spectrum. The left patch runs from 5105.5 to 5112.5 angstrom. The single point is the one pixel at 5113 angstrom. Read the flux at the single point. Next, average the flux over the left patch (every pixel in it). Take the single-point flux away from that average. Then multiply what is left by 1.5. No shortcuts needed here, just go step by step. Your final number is -2.0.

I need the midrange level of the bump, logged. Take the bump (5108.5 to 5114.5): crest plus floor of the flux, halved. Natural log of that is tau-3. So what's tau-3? 3.27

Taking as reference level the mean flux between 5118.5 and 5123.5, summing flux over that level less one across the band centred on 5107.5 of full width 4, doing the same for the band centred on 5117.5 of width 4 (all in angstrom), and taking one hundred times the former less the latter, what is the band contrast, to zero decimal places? -69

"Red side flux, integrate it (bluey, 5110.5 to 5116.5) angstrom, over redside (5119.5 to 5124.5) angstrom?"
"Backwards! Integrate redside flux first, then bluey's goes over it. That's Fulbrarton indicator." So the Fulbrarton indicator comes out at 1.2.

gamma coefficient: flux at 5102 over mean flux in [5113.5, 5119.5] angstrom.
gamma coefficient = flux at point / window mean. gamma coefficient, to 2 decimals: 0.87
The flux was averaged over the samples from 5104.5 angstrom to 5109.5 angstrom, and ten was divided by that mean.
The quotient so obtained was 0.39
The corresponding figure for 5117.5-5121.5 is 0.33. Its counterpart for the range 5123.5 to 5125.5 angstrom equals 0.39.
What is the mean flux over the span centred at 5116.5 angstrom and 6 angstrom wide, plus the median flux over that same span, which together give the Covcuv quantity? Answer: 59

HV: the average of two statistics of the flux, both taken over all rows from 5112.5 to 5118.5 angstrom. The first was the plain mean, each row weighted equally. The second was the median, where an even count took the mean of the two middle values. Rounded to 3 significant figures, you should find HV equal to 28.7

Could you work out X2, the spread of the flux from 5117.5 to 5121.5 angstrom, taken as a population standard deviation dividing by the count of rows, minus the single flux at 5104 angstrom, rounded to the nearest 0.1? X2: -25.1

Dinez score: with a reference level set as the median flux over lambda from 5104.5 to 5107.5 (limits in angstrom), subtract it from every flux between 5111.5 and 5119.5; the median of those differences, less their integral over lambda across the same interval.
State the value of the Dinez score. -6.4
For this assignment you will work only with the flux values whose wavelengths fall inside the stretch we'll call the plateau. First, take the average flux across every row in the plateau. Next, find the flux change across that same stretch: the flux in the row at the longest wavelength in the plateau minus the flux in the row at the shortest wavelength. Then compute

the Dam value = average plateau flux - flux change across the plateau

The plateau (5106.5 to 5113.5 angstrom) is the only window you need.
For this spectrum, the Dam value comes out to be 24.6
